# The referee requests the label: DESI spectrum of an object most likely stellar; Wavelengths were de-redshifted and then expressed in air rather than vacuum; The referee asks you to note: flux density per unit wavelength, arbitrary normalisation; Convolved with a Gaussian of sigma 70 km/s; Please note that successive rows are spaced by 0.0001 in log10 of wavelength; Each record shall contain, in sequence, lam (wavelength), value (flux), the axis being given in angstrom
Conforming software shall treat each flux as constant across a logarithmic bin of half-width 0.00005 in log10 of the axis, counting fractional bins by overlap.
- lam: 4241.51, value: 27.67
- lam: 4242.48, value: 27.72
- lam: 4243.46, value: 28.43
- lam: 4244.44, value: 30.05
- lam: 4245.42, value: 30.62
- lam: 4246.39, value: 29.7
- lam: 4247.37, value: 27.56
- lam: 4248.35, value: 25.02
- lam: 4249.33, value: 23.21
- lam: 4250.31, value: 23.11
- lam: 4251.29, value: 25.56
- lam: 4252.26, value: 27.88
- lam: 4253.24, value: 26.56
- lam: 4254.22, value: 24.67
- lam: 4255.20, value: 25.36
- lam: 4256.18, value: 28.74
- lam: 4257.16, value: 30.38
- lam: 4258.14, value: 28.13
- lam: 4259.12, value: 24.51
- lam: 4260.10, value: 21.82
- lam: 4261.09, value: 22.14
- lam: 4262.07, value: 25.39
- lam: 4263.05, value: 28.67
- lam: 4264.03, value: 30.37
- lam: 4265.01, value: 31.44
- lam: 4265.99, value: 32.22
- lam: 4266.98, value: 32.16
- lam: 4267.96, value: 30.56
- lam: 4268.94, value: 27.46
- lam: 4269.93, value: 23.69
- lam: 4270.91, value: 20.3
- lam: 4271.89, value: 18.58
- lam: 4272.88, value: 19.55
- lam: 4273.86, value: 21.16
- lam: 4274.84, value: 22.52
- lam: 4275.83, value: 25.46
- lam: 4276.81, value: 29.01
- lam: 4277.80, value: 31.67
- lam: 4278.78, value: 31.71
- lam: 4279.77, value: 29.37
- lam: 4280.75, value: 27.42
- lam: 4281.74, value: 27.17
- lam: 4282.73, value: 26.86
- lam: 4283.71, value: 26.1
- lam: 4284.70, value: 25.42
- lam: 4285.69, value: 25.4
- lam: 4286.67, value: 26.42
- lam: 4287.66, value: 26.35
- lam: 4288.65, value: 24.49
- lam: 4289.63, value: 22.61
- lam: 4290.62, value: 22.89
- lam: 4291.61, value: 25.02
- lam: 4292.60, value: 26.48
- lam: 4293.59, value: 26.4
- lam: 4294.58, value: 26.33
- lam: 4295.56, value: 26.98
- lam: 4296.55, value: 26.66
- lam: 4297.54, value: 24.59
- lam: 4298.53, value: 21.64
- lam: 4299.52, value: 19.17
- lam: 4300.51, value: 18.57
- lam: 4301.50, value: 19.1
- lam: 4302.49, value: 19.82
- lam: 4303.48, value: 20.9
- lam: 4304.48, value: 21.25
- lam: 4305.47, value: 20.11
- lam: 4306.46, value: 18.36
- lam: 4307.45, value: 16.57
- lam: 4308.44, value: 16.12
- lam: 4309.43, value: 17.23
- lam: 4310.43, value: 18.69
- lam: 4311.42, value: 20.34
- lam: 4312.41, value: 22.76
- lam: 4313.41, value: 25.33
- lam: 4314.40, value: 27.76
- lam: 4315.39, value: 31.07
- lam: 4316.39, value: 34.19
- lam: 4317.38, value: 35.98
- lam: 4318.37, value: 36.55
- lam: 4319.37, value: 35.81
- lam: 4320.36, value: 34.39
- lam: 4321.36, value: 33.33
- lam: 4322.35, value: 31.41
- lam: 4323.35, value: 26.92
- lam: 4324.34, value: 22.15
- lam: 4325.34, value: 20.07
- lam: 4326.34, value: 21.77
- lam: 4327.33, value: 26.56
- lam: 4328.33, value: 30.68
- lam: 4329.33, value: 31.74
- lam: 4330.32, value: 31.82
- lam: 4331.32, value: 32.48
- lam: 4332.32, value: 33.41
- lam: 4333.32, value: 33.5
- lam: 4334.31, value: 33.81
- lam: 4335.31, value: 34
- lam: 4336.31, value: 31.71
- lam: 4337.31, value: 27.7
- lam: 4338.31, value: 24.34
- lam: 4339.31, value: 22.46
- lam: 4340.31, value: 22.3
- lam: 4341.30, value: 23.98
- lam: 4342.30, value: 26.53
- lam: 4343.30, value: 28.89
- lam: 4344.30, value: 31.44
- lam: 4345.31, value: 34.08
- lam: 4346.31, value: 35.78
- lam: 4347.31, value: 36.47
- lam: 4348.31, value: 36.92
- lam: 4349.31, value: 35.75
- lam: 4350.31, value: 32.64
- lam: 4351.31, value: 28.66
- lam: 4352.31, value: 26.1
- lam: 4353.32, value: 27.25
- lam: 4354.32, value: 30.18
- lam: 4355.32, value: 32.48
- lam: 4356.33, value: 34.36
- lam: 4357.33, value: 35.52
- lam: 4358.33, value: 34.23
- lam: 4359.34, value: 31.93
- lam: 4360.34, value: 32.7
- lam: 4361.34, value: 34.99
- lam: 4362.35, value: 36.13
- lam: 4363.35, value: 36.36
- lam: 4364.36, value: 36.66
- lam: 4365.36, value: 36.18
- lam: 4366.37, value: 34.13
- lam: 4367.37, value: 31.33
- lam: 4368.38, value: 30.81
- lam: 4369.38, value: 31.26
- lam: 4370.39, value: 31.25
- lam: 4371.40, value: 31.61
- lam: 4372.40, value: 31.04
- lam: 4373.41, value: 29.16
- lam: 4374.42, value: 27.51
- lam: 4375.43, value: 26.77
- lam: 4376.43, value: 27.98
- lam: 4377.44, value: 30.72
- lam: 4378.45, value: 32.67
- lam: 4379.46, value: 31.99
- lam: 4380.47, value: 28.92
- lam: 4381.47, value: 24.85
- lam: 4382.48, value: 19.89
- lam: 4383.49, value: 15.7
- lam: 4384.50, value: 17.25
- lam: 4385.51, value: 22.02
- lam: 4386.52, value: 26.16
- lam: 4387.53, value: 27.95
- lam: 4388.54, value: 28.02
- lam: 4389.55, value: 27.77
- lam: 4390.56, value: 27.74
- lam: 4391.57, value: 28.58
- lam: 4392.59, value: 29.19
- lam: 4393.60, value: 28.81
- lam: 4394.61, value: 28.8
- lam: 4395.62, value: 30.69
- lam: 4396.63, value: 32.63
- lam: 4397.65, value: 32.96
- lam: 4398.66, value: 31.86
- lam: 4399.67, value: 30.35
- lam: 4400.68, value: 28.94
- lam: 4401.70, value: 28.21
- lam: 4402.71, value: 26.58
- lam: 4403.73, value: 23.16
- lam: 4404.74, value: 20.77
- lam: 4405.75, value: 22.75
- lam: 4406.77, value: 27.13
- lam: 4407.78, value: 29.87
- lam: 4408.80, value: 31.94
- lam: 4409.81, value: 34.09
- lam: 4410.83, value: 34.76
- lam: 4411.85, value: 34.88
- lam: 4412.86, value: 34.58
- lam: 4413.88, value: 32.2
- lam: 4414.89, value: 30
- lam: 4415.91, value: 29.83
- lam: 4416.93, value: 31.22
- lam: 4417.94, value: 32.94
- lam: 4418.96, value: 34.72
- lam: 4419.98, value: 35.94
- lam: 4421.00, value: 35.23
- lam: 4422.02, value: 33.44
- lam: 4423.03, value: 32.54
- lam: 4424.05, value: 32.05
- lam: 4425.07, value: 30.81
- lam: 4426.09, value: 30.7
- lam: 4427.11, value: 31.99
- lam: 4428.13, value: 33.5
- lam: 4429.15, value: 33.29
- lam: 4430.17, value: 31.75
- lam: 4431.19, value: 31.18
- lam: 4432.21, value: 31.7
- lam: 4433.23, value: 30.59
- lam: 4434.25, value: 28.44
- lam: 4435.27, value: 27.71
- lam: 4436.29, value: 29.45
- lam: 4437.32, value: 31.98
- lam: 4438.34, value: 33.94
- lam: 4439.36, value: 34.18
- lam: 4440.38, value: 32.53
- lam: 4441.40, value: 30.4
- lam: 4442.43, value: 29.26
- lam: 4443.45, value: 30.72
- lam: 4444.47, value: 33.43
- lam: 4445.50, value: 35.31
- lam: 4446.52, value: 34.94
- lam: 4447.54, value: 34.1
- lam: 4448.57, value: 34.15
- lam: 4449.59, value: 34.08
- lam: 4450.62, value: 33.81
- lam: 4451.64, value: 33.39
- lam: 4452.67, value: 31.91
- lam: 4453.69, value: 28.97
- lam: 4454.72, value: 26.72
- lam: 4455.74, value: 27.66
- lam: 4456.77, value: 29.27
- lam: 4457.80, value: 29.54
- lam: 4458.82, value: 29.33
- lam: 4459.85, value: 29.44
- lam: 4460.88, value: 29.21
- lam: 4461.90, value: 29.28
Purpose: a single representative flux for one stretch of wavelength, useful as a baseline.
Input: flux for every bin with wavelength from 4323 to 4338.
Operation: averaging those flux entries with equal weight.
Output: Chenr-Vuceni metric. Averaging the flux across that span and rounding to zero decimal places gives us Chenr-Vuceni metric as 29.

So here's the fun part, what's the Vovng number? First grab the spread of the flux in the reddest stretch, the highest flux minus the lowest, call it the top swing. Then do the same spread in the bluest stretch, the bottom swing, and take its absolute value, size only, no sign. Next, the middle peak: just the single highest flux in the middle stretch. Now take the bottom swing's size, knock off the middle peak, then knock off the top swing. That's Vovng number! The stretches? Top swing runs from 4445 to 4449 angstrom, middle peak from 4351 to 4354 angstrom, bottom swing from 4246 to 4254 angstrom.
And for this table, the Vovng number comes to -23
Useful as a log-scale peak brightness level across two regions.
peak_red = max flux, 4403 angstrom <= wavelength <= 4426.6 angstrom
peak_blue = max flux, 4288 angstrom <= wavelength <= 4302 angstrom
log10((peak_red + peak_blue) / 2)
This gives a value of 1.498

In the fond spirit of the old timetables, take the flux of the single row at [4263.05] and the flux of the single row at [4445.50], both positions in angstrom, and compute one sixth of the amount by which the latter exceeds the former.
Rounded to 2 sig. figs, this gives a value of 1.1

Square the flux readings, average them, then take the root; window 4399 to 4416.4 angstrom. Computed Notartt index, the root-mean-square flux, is 29.7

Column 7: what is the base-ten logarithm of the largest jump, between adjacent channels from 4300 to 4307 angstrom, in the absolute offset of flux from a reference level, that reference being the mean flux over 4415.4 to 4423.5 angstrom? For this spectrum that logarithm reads 0.24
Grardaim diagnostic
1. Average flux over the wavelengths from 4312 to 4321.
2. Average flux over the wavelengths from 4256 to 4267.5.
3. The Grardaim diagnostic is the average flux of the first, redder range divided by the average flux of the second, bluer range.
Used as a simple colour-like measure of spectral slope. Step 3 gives 1.13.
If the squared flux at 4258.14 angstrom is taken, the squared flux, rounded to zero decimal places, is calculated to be 791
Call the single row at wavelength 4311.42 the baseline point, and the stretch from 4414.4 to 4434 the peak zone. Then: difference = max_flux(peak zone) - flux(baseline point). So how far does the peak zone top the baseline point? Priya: 15.6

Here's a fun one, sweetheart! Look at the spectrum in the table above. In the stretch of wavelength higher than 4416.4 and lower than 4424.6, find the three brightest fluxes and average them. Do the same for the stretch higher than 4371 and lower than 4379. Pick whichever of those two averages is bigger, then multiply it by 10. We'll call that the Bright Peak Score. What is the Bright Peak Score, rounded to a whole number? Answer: 353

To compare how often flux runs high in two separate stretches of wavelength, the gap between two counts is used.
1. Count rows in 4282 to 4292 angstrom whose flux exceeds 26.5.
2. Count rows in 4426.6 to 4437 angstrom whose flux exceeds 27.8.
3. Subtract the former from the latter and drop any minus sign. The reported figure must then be 8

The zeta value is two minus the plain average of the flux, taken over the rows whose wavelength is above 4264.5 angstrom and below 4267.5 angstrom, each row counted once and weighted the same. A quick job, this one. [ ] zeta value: -29.9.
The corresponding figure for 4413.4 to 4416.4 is -28.7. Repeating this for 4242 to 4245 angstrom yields -26.7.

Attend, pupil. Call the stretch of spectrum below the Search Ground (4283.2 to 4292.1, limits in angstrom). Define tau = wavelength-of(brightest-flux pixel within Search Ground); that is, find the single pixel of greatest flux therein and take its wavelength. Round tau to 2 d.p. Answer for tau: 4286.67 angstrom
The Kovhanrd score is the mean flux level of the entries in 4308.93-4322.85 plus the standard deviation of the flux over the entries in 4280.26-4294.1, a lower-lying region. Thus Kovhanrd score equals 30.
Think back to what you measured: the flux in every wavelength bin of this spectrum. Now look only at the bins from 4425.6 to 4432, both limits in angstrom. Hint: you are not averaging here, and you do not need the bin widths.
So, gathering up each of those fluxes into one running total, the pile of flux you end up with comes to 192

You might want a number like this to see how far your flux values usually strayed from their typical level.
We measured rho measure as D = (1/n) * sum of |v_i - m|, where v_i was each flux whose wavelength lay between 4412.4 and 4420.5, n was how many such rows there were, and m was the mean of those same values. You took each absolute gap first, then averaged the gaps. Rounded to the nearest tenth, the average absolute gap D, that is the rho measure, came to 1.9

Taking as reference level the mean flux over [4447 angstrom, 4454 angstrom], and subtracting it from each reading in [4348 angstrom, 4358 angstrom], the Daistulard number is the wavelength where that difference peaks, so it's 4348.31 angstrom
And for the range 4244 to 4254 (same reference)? 4245.42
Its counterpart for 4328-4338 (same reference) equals 4335.31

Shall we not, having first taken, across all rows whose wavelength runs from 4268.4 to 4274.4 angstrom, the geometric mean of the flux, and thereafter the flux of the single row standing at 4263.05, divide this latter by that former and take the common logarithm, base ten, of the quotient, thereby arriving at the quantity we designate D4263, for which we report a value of 0.12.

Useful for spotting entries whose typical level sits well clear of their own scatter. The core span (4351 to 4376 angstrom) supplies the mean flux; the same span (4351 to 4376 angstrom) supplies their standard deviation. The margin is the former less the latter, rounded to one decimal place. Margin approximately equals 28.8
